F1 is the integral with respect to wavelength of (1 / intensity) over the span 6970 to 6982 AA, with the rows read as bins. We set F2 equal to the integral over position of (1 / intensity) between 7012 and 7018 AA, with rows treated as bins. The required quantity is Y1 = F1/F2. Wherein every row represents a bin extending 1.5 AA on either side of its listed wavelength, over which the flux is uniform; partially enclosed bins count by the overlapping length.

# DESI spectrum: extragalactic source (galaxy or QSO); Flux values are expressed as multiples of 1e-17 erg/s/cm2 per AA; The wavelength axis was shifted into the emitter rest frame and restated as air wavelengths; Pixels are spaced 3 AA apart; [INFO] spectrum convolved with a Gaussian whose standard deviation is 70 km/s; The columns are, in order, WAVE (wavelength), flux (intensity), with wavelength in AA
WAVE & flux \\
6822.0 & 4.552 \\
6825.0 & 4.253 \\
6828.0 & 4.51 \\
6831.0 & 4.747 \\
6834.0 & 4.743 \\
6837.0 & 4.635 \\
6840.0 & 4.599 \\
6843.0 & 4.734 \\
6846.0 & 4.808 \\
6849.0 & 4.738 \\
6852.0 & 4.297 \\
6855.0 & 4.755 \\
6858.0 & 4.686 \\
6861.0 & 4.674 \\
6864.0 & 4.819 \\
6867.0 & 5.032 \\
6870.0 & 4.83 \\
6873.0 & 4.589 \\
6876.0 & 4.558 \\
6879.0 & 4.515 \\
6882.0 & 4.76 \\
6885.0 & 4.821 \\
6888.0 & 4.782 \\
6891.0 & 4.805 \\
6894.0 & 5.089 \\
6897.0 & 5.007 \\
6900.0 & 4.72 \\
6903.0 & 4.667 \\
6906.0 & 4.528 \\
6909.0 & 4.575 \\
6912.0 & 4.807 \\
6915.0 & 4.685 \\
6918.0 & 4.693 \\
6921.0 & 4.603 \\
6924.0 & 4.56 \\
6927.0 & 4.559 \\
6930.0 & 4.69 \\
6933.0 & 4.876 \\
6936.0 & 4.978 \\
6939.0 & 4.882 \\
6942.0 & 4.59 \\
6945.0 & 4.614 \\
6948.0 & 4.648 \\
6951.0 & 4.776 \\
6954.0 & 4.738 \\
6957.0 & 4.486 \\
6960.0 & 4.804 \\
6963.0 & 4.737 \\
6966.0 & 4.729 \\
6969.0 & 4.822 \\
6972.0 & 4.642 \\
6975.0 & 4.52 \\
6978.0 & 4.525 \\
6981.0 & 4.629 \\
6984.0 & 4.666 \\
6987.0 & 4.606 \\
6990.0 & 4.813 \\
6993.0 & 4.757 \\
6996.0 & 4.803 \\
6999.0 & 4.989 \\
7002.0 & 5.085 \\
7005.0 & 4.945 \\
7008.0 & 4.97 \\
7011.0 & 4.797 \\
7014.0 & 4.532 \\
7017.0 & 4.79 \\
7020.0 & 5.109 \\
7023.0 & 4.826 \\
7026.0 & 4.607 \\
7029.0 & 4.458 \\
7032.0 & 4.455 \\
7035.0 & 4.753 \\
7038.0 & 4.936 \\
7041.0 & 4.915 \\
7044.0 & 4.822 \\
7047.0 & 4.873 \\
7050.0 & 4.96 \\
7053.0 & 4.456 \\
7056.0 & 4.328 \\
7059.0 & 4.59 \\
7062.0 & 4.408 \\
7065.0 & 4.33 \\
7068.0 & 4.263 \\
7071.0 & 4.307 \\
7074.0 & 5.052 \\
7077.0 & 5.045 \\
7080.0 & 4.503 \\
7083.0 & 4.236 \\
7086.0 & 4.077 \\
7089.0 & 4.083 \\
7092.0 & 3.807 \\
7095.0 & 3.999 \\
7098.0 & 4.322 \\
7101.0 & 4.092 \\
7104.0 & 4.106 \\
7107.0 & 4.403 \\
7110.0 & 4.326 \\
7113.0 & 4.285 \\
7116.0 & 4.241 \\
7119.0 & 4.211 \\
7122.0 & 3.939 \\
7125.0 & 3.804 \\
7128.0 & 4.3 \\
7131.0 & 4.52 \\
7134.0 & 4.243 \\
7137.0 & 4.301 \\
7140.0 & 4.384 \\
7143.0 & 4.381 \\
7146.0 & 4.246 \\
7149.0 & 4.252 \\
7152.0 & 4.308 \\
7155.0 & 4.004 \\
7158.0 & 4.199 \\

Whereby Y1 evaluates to 2.0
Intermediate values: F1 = 2.6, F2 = 1.3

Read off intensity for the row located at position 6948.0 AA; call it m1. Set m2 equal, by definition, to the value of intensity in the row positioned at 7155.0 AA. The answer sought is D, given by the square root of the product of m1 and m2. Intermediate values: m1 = 4.648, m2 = 4.004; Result 4.31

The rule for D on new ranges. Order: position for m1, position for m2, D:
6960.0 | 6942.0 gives 4.70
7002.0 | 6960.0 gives 4.94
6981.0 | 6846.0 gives 4.72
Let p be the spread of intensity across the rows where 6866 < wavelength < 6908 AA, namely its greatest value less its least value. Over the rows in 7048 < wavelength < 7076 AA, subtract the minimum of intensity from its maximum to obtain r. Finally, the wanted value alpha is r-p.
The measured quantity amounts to 0.2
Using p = 0.57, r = 0.8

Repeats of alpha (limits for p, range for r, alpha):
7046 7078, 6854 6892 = -0.3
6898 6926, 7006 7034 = 0.4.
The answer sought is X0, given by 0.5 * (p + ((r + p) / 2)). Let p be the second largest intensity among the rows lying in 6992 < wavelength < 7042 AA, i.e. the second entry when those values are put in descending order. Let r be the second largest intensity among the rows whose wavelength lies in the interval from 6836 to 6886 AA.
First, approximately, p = 5.085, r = 4.83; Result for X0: 5.02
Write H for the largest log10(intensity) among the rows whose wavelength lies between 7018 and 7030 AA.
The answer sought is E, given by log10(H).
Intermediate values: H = 0.71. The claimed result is -0.15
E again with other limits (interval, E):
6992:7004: -0.15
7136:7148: -0.19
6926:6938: -0.16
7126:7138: -0.18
